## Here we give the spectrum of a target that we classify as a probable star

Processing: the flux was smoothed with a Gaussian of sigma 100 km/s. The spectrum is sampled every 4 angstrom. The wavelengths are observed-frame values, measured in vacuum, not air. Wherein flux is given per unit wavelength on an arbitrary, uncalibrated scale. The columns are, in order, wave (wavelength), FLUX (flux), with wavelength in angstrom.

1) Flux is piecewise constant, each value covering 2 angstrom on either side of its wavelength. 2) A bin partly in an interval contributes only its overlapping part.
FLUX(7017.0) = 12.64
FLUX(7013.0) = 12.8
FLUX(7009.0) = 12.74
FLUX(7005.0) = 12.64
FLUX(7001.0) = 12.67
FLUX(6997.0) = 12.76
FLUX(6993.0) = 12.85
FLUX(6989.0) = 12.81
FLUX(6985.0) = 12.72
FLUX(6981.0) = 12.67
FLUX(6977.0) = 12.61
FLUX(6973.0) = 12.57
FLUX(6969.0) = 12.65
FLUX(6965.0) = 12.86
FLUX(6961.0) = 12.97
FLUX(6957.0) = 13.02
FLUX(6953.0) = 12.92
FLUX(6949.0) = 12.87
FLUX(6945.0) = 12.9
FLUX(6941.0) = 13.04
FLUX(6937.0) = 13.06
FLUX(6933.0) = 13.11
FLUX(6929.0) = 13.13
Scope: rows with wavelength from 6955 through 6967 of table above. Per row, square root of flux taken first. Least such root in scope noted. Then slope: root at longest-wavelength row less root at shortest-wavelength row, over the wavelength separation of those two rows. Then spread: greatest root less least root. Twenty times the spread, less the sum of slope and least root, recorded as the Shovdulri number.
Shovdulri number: -3.1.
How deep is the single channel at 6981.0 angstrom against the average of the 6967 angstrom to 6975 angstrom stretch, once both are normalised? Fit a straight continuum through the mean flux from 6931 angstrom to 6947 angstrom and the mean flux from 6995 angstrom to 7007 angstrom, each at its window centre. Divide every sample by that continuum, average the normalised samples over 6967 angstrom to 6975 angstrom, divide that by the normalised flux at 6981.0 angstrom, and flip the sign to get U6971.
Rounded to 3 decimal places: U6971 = -0.991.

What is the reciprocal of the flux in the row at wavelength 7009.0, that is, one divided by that 0.0785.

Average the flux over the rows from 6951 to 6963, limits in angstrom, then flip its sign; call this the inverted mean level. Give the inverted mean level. -13.0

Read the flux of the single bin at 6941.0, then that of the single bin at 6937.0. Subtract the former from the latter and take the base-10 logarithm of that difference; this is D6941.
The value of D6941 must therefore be -1.7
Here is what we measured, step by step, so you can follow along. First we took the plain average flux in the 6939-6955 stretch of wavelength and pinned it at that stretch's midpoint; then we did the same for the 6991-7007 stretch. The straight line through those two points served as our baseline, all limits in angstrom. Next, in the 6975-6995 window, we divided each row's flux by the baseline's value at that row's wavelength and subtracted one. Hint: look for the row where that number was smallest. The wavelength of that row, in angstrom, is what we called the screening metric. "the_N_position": 6977.0 angstrom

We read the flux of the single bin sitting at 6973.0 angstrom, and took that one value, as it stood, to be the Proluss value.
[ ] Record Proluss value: 12.57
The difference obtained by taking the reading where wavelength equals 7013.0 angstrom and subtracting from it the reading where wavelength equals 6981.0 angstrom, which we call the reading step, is 0.13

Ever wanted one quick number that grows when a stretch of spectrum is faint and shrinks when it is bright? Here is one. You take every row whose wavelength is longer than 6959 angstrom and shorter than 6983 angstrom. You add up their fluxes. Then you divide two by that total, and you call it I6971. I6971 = 0.03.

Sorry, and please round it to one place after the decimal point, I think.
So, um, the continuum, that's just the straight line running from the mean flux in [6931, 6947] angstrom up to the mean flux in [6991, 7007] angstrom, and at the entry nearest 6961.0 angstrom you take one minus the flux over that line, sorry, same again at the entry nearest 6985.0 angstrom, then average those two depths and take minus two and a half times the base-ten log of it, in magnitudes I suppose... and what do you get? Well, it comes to 7.4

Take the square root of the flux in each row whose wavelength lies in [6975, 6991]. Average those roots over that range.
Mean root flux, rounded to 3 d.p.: 3.564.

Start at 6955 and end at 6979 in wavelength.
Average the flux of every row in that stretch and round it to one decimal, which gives 12.8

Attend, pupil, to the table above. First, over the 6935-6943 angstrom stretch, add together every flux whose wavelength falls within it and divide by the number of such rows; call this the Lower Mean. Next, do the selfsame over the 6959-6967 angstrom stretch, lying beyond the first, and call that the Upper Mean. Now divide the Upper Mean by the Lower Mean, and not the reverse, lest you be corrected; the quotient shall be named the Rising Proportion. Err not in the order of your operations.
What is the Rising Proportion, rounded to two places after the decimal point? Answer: 0.99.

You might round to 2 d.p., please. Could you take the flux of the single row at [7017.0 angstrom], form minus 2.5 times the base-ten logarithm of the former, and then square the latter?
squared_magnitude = 7.59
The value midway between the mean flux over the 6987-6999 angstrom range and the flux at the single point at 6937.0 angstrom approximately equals 12.9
